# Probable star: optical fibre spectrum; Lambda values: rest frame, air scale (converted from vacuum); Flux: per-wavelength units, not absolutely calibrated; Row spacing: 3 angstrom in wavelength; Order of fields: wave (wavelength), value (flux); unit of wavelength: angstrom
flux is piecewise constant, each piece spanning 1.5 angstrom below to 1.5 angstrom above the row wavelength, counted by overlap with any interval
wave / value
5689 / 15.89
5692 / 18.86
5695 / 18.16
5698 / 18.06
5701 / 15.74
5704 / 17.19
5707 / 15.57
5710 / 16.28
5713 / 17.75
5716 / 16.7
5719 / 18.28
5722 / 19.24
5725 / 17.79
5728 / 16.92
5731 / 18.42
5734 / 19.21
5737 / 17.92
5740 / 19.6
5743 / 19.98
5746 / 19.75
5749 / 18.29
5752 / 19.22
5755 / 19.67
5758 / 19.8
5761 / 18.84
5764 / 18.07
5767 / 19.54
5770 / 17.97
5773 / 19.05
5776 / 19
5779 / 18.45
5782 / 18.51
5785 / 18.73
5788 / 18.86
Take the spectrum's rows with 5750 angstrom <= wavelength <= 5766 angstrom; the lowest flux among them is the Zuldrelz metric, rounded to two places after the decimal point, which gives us 18.07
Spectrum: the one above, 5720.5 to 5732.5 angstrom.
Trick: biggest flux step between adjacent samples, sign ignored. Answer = 1.50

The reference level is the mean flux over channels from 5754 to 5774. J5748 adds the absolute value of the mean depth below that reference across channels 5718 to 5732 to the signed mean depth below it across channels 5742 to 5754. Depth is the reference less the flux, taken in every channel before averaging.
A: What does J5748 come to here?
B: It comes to 0.5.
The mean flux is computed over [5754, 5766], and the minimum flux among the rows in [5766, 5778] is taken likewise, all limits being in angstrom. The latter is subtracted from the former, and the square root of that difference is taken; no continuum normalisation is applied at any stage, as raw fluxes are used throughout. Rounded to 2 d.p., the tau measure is 1.06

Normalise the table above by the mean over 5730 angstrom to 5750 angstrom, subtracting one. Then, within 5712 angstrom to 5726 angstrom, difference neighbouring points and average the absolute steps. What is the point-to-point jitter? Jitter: 0.066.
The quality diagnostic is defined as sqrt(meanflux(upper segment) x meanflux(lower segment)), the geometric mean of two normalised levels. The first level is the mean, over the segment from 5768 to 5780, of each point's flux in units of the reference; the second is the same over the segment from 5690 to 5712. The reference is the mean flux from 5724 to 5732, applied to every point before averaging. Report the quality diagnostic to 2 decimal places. 1.01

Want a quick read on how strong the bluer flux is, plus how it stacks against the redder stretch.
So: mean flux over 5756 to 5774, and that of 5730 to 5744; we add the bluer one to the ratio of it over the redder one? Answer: 20.0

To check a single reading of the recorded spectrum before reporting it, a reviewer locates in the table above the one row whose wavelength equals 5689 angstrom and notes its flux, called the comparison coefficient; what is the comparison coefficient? 15.89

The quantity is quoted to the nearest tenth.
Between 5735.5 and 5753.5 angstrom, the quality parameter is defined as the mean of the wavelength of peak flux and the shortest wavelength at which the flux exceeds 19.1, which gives 5741.5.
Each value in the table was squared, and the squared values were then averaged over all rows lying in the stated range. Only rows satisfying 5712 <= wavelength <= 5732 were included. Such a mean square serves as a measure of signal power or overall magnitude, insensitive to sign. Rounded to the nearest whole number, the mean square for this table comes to 320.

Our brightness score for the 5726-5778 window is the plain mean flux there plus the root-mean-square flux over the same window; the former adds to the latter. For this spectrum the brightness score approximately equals 37.8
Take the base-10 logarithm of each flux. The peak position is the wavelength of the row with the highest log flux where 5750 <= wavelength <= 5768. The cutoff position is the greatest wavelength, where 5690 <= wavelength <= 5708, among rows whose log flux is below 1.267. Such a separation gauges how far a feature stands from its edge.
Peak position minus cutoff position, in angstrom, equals 51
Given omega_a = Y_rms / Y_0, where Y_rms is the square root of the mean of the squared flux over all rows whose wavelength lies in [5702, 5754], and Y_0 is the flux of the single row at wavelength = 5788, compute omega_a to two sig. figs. 0.96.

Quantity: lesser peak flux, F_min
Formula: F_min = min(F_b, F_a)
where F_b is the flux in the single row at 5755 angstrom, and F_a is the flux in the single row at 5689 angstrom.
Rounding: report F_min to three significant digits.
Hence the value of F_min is 15.9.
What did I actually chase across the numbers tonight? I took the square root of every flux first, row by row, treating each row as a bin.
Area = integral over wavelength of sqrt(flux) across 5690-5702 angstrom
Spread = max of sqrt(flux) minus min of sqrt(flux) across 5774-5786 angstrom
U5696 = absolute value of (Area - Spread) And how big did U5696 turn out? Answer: 50.4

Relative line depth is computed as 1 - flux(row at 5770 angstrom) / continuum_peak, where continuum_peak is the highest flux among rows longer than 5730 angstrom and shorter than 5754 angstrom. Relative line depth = 0.101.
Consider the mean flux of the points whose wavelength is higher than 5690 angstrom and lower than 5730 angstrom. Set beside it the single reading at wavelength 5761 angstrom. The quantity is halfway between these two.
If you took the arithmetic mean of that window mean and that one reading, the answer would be 18.1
